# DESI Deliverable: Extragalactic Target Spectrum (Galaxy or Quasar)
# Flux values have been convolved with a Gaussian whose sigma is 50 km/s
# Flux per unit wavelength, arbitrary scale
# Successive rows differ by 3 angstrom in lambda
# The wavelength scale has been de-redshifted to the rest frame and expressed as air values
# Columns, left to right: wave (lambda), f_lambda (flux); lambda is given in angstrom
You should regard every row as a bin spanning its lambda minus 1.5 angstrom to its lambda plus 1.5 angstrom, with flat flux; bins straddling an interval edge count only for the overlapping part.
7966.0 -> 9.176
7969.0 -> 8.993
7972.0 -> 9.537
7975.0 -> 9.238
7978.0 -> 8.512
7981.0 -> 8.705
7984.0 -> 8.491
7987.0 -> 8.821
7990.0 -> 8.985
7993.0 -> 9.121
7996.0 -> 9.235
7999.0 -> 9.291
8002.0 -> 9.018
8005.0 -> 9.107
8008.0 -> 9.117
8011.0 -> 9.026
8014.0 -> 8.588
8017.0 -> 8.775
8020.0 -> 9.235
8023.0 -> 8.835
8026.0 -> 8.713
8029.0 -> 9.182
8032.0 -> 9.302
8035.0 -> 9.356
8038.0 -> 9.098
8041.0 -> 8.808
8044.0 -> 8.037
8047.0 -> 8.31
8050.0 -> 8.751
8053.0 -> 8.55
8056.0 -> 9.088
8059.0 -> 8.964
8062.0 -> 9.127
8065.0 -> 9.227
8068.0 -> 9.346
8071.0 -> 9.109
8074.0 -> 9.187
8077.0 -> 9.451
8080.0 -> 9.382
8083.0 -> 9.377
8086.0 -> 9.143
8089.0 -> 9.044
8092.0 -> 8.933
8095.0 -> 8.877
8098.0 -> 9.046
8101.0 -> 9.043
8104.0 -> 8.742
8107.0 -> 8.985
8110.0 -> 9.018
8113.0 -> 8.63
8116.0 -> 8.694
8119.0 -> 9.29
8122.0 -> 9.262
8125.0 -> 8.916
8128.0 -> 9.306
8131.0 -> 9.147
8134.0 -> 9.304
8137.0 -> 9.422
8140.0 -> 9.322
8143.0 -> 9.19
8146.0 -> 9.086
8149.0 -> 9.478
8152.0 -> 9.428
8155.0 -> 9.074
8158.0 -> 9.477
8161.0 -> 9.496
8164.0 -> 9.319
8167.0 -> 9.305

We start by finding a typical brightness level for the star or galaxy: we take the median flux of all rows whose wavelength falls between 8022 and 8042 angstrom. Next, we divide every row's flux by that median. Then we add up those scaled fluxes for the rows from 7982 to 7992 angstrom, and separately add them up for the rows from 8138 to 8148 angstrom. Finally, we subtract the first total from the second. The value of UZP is 0.14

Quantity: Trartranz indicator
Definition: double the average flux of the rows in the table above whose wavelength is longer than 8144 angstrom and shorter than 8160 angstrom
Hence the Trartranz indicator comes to 18.6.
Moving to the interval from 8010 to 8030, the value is 17.8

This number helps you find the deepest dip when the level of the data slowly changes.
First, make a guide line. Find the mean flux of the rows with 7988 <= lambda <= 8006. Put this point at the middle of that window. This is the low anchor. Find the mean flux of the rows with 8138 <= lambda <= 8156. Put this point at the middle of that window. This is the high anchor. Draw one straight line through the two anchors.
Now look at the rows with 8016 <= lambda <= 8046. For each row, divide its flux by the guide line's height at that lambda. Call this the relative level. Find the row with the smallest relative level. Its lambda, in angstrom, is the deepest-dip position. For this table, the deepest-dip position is 8044.0 angstrom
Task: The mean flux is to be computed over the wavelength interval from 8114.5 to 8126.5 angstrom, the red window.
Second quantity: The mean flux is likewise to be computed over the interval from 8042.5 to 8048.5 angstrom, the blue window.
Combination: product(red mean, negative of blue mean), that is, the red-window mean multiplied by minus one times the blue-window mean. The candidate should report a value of -73.9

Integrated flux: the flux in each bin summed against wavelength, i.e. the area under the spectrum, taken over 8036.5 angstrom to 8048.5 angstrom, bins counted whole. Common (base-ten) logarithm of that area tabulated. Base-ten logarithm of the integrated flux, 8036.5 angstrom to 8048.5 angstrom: 2.01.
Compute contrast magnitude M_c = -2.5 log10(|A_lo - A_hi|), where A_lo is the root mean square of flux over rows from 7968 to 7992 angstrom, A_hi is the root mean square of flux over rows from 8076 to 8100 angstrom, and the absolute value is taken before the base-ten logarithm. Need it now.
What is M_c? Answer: 1.5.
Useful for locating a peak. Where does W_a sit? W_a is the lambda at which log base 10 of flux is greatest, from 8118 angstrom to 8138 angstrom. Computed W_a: 8137.0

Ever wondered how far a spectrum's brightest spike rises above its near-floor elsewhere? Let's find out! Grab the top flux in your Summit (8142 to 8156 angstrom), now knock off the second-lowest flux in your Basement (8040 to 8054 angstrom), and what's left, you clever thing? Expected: 1.2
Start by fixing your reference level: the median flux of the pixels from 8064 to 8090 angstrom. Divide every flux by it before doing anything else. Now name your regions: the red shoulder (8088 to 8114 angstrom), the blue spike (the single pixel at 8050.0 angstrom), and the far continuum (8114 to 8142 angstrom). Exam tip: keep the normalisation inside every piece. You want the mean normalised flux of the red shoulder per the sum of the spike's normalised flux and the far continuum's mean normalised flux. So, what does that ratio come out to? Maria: 0.498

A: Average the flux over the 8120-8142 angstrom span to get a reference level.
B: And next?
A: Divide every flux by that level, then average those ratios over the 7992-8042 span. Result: 0.979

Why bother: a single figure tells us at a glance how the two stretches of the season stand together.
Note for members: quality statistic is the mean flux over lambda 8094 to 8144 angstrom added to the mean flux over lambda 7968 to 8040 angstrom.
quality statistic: 18.08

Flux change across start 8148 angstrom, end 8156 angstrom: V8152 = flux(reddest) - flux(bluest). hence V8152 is -0.40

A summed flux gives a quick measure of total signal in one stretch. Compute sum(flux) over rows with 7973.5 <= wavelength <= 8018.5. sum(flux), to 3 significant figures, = 134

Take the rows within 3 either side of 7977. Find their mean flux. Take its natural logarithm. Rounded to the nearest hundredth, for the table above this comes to 2.18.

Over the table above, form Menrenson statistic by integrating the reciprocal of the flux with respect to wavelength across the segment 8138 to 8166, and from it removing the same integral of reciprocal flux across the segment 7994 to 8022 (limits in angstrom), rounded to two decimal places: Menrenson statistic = -0.09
